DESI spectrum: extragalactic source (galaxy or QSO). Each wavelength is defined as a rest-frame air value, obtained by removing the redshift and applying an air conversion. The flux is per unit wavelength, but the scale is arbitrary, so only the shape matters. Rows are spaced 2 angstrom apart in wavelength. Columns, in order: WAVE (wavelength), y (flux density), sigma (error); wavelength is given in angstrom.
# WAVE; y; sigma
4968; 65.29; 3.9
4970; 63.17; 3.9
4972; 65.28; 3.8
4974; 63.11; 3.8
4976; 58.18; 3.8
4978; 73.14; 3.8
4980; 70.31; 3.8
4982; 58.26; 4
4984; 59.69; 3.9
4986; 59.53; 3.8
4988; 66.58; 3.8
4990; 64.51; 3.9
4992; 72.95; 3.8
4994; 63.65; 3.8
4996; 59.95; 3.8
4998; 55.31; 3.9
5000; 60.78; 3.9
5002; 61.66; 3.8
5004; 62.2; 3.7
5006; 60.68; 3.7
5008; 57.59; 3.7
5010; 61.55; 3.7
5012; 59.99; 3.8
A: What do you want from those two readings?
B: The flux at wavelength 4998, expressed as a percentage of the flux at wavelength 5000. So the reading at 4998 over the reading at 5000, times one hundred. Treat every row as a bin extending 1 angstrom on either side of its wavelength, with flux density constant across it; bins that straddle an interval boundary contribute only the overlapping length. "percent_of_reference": 91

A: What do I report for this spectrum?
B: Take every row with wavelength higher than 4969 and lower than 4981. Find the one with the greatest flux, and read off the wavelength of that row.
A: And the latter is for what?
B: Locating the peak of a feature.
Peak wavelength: 4978 angstrom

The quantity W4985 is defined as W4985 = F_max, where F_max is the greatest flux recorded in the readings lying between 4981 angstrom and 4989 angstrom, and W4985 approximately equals 66.58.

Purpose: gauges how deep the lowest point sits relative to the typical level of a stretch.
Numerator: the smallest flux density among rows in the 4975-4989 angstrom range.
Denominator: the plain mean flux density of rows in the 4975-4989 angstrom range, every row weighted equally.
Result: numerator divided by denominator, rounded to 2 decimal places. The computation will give 0.91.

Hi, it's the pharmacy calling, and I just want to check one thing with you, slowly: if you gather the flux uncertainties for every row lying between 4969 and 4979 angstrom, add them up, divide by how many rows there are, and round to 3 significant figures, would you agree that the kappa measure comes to 3.82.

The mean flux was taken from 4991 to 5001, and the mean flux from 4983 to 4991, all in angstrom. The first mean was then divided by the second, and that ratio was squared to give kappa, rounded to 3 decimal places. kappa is 0.998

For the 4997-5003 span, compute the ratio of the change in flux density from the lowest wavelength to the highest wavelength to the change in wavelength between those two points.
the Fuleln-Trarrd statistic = 1.6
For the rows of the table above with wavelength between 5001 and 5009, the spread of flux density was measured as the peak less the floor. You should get 4.6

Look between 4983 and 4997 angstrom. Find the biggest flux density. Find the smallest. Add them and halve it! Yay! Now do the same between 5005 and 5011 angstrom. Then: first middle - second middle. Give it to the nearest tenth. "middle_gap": 6.7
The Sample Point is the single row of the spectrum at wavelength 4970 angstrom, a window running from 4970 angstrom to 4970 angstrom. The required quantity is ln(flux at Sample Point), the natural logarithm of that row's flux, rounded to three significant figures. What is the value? 4.15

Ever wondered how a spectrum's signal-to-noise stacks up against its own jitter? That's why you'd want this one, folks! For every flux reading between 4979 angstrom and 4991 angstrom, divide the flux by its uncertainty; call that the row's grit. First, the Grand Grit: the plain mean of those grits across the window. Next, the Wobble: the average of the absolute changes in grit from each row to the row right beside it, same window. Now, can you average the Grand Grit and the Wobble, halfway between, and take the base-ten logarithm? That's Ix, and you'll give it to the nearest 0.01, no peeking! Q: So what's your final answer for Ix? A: 0.95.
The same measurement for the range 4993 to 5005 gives 0.93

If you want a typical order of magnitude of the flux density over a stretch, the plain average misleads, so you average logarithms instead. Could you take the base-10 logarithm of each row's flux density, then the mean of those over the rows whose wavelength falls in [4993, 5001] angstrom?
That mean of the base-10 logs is 1.78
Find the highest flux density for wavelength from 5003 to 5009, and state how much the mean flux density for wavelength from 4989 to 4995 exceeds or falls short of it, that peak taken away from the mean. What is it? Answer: 4.8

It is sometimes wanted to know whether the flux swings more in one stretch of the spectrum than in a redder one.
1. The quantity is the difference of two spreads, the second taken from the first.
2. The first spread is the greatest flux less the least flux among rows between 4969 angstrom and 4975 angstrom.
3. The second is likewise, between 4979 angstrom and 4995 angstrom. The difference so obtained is -13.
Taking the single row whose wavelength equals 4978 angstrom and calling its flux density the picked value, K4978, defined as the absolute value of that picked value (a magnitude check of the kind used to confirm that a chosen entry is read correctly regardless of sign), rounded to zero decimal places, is 73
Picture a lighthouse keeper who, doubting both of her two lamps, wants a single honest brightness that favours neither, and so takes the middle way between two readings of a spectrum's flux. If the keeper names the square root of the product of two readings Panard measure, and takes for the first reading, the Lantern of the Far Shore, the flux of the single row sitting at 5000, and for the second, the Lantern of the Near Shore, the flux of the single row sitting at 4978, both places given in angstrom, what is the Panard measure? 67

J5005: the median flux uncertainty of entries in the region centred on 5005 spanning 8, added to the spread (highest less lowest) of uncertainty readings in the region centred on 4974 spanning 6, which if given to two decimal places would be 3.70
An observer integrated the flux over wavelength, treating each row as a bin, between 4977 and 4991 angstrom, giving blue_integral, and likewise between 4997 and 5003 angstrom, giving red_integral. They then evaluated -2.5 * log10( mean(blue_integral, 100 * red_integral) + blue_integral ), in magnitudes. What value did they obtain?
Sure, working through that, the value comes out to -10.7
